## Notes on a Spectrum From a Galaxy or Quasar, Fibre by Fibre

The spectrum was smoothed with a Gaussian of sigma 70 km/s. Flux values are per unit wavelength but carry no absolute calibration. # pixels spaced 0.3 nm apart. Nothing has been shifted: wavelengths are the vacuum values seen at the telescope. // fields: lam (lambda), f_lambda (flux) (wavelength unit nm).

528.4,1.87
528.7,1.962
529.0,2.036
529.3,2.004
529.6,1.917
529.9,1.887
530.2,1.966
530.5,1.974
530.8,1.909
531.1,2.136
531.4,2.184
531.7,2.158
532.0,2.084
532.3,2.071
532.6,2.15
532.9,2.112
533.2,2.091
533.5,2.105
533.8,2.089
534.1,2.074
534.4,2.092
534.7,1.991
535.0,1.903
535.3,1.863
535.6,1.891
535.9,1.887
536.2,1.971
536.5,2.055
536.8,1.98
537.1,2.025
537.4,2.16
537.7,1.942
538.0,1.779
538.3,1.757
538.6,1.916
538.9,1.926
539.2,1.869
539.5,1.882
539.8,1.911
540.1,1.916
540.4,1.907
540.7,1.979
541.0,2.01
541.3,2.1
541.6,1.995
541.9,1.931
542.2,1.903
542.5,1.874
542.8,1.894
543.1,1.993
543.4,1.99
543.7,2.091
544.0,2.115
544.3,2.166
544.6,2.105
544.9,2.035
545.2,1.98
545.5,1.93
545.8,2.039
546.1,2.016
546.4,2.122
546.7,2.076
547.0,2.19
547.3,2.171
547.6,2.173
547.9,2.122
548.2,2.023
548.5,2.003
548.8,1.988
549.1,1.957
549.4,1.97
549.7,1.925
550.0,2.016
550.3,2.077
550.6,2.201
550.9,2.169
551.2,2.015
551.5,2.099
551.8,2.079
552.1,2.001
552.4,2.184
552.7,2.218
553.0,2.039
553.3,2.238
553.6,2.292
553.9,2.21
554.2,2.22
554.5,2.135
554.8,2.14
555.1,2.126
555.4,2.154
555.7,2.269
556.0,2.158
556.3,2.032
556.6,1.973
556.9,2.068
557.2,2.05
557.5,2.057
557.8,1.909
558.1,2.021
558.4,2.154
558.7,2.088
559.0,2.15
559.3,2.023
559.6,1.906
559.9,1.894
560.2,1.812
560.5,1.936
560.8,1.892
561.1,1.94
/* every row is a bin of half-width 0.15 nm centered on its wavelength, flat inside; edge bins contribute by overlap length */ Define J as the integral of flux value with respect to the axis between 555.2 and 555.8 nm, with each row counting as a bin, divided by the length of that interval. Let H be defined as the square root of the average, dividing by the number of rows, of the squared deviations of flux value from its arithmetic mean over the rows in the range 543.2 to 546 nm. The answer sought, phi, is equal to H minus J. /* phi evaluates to -2.13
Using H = 0.0712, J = 2.20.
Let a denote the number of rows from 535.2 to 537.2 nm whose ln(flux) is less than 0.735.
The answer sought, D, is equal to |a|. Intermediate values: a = 7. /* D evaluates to 7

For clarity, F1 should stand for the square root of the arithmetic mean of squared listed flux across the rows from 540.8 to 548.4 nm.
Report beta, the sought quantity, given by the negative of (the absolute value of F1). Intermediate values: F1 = 2.04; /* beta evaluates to -2.04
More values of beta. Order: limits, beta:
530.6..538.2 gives -2.03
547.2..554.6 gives -2.10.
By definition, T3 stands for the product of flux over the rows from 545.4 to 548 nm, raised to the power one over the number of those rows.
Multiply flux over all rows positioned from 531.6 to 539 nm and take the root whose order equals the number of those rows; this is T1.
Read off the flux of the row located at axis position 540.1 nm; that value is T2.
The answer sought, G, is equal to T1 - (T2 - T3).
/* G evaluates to 2.18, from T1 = 2.00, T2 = 1.916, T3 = 2.09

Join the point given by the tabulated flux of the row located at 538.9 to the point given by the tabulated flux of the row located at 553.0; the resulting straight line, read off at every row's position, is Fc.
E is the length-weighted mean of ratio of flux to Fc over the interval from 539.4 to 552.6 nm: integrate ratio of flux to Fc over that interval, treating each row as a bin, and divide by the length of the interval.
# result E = 1.02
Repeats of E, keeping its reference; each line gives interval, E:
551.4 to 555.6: 1.05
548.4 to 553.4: 1.02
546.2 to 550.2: 1.03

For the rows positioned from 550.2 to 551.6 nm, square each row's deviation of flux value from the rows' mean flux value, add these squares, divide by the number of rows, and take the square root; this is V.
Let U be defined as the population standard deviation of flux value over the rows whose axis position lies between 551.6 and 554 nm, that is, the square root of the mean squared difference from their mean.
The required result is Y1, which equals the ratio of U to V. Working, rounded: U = 0.098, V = 0.066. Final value 1.47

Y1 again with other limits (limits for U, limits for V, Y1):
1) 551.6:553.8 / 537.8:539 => 1.33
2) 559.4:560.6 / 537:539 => 0.36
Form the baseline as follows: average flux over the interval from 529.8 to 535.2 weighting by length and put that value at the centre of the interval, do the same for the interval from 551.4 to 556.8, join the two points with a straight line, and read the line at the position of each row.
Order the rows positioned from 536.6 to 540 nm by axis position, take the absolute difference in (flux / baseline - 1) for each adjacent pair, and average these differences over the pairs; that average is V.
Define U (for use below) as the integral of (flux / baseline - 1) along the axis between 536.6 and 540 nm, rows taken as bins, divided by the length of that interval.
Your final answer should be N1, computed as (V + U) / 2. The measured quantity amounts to -0.016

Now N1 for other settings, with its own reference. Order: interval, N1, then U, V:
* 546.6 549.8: -0.005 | -0.03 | 0.020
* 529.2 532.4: 0.011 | -0.01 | 0.032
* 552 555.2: 0.026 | 0.01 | 0.039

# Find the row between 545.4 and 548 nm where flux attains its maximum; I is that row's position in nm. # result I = 547.0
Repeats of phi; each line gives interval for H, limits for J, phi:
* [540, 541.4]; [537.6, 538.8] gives -1.78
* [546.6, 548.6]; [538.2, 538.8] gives -1.78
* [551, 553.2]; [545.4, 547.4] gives -2.00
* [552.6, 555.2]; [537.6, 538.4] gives -1.75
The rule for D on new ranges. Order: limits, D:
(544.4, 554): 18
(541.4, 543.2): 6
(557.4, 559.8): 5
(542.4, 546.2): 9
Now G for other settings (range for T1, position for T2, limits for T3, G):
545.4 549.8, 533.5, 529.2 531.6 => 1.93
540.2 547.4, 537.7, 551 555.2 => 2.22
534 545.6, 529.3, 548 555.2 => 2.06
